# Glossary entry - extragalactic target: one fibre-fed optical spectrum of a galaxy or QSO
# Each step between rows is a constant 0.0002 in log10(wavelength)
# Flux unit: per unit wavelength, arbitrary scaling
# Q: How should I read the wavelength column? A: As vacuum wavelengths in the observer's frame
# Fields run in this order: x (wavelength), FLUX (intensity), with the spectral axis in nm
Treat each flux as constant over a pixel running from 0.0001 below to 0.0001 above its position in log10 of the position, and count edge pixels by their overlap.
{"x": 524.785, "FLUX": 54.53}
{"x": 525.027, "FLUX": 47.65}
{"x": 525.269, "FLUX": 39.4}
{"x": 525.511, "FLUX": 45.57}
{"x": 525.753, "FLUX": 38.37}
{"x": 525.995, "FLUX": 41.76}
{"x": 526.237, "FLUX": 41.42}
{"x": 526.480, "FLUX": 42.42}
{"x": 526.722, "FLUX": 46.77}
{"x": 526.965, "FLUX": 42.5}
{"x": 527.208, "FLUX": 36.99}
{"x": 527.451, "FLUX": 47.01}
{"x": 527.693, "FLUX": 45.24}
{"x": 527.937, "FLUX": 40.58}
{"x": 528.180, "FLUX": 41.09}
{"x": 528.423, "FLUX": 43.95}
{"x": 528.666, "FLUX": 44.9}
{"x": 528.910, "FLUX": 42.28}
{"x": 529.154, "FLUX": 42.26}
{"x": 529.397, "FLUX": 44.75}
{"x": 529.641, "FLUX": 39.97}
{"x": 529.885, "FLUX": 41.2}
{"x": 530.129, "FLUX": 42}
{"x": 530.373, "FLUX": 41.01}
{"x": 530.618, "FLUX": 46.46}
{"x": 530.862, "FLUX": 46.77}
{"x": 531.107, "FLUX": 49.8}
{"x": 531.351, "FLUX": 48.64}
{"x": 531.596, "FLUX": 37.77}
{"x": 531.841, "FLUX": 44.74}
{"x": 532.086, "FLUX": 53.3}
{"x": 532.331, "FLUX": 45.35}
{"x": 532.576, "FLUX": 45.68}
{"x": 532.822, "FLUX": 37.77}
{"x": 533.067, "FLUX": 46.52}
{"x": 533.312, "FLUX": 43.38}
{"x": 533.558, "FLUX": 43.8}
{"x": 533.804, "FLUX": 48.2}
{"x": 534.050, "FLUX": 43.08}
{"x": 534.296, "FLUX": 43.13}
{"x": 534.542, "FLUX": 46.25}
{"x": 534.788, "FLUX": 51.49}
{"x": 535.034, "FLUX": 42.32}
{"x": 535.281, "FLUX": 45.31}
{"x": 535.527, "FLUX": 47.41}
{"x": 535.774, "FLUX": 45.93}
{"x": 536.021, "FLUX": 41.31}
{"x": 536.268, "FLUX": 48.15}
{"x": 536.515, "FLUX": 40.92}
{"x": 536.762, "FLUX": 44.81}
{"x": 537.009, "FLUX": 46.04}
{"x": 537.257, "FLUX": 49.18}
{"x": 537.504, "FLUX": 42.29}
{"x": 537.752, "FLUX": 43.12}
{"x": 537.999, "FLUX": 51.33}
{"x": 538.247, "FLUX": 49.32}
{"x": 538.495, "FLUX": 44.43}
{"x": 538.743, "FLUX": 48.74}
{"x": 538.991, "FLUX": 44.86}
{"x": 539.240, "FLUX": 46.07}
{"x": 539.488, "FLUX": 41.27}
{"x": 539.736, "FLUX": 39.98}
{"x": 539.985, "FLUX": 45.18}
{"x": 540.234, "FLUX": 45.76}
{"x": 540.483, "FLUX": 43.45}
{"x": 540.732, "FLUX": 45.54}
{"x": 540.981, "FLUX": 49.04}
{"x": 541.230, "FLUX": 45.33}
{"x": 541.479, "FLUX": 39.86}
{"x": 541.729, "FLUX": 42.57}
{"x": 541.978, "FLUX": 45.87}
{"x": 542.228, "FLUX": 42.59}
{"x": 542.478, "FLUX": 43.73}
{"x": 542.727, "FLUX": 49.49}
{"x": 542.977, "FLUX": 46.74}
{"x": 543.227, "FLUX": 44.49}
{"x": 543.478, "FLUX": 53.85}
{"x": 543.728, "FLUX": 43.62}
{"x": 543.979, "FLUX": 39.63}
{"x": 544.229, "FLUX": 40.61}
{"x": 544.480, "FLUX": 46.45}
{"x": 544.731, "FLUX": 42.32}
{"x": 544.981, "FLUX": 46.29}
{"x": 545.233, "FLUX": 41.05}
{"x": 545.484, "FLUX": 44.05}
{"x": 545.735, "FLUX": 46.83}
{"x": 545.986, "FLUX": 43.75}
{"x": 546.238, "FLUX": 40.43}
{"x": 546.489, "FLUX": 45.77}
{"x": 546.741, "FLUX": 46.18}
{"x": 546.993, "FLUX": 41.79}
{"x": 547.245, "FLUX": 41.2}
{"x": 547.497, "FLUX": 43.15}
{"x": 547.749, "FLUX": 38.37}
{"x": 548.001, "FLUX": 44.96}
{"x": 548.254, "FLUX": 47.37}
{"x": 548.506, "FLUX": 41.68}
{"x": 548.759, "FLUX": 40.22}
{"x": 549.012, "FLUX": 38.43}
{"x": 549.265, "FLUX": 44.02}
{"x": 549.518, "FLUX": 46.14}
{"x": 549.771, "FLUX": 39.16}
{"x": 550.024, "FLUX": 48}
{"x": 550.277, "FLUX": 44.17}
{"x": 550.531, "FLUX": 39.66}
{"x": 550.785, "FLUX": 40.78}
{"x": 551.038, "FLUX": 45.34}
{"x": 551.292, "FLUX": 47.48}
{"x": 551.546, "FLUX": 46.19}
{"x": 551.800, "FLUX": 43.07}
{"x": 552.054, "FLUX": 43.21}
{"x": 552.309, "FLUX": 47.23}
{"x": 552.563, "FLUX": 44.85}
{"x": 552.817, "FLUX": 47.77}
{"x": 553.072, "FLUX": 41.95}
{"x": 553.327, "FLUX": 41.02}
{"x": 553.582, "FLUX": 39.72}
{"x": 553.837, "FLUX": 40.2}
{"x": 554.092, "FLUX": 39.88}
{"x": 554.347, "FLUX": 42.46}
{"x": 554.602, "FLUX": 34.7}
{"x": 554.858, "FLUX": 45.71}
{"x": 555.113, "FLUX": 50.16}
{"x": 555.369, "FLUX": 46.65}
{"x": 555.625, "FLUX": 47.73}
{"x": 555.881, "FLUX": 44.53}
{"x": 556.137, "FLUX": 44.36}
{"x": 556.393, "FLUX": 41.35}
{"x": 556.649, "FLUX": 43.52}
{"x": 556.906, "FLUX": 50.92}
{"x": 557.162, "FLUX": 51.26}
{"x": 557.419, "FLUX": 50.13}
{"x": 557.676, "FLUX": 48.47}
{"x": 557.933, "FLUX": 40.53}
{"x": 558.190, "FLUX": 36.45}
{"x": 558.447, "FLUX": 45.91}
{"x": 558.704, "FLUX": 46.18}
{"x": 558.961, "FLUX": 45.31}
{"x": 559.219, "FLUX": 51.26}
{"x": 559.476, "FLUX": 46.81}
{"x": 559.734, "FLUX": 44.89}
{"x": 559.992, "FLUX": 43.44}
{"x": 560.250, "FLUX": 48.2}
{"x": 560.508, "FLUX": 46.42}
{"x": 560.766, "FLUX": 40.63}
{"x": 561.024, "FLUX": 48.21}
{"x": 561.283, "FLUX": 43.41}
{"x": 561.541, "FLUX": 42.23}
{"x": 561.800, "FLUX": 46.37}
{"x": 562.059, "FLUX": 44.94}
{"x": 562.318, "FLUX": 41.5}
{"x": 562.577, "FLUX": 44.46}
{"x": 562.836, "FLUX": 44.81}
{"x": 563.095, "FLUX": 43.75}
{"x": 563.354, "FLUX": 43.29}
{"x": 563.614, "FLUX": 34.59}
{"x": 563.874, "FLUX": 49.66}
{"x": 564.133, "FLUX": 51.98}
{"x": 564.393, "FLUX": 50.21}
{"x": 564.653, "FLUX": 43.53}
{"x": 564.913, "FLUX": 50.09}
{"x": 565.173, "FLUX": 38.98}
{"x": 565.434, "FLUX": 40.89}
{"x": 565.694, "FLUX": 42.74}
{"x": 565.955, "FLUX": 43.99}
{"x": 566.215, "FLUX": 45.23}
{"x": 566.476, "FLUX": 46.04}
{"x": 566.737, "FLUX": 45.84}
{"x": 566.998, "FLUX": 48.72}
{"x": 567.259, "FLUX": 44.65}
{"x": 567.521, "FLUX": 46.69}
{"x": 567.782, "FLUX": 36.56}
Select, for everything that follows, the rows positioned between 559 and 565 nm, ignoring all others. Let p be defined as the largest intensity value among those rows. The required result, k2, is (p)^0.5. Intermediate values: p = 51.98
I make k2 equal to 7.21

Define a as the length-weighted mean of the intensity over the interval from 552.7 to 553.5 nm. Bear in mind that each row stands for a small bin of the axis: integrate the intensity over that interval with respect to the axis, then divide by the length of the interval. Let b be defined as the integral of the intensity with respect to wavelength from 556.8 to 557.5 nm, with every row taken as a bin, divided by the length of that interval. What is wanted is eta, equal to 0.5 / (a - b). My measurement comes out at -0.07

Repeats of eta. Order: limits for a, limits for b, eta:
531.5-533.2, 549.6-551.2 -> 0.33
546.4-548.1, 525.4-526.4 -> 0.41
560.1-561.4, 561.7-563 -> 0.50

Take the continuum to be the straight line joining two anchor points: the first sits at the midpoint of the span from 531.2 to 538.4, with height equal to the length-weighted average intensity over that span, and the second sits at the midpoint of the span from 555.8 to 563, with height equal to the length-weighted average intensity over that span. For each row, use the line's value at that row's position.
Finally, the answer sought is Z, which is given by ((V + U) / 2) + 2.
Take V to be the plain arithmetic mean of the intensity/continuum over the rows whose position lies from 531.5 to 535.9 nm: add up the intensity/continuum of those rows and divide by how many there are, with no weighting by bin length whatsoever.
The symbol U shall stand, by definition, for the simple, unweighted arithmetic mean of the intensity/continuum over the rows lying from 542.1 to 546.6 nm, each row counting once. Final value 2.99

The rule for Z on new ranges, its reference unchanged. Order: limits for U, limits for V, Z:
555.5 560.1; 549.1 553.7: 2.99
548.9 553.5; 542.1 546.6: 2.97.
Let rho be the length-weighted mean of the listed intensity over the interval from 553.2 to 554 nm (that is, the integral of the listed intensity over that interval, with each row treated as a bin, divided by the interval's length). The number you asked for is 40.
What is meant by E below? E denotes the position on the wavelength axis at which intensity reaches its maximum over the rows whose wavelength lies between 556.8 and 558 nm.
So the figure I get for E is 557.162 nm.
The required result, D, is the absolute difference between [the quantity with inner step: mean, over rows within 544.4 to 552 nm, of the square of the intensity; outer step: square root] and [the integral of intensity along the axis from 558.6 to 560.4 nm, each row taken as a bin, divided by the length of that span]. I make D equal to 3.0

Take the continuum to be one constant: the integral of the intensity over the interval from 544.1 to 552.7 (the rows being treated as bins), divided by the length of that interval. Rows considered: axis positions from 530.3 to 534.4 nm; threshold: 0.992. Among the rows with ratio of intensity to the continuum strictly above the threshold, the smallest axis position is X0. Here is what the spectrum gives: 530.618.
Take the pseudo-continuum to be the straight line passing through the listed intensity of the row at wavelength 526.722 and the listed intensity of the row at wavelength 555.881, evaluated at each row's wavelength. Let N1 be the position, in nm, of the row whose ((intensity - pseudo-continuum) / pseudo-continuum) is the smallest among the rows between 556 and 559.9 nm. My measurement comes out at 558.190 nm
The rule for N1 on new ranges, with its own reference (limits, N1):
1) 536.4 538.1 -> 536.515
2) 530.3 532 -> 531.596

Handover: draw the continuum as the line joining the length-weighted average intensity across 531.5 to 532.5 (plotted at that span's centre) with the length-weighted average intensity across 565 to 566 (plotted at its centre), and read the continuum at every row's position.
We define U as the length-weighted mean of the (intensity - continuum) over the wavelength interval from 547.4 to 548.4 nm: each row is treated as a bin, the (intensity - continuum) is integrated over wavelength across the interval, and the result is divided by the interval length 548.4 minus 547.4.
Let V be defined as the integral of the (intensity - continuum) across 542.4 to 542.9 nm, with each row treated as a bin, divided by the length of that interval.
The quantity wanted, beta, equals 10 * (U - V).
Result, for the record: -29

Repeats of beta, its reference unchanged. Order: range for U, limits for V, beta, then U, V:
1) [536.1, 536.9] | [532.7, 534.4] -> 11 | -0.5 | -1.6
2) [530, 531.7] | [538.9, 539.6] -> -3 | -0.9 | -0.6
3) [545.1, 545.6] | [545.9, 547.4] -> -7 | -1.5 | -0.7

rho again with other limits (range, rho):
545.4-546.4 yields 44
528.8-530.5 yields 42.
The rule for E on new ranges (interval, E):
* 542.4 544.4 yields 543.478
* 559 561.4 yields 559.219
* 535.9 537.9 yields 537.257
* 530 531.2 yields 531.107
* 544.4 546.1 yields 545.735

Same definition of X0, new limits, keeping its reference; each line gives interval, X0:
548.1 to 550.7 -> 548.254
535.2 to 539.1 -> 535.281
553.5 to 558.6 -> 554.858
